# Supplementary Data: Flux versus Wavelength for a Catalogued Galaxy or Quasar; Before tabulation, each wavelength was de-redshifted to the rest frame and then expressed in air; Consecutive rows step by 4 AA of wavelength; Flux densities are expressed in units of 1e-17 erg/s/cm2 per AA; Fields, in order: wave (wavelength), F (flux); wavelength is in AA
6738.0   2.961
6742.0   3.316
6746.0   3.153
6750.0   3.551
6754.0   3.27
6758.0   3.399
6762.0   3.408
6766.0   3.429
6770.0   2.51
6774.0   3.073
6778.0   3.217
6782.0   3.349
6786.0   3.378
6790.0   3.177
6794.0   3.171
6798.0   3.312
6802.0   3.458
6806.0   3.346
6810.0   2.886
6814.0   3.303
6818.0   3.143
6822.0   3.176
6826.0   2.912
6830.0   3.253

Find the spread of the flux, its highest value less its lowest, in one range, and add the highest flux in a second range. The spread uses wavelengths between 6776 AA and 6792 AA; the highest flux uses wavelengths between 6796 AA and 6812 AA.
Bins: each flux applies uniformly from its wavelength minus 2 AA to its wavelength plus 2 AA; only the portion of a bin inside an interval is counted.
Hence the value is 3.66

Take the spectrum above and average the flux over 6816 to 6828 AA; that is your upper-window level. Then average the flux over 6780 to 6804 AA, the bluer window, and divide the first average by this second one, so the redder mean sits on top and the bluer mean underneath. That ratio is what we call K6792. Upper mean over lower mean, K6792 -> 0.93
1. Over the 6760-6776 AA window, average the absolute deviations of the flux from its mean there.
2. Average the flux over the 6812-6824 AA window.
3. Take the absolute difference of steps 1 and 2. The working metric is 2.89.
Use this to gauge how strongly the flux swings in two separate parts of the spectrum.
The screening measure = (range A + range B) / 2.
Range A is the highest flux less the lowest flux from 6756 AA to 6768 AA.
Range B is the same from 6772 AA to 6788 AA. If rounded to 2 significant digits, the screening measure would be 0.17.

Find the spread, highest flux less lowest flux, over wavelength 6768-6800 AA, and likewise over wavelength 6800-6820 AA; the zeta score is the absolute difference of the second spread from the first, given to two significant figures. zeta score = 0.30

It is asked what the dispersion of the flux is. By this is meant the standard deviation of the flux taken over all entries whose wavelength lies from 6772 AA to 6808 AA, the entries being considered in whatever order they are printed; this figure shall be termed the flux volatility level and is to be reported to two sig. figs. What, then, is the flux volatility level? 0.12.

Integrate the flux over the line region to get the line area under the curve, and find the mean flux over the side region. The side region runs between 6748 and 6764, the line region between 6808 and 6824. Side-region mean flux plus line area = 53.4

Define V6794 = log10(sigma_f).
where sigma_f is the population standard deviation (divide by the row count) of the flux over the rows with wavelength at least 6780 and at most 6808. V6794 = -1.01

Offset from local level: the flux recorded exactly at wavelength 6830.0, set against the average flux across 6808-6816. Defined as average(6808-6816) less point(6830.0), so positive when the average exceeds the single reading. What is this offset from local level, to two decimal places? -0.16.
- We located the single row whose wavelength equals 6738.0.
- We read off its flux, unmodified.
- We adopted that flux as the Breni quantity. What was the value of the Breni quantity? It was 2.961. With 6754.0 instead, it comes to 3.27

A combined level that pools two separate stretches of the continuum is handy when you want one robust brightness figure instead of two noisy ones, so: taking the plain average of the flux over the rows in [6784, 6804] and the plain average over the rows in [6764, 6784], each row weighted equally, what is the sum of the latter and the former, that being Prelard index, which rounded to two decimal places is 6.41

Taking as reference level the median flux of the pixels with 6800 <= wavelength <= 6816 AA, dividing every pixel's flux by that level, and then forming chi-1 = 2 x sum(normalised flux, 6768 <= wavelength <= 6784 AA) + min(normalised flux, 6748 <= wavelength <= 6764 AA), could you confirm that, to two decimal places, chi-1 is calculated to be 8.29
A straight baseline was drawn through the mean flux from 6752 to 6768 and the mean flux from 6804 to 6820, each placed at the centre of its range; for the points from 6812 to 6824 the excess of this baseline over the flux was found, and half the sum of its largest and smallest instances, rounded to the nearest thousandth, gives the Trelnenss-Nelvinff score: -0.069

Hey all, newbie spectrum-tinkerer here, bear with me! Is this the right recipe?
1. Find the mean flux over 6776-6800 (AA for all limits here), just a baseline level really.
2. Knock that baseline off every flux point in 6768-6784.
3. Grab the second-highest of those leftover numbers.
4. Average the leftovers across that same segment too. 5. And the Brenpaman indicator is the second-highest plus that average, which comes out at -0.28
